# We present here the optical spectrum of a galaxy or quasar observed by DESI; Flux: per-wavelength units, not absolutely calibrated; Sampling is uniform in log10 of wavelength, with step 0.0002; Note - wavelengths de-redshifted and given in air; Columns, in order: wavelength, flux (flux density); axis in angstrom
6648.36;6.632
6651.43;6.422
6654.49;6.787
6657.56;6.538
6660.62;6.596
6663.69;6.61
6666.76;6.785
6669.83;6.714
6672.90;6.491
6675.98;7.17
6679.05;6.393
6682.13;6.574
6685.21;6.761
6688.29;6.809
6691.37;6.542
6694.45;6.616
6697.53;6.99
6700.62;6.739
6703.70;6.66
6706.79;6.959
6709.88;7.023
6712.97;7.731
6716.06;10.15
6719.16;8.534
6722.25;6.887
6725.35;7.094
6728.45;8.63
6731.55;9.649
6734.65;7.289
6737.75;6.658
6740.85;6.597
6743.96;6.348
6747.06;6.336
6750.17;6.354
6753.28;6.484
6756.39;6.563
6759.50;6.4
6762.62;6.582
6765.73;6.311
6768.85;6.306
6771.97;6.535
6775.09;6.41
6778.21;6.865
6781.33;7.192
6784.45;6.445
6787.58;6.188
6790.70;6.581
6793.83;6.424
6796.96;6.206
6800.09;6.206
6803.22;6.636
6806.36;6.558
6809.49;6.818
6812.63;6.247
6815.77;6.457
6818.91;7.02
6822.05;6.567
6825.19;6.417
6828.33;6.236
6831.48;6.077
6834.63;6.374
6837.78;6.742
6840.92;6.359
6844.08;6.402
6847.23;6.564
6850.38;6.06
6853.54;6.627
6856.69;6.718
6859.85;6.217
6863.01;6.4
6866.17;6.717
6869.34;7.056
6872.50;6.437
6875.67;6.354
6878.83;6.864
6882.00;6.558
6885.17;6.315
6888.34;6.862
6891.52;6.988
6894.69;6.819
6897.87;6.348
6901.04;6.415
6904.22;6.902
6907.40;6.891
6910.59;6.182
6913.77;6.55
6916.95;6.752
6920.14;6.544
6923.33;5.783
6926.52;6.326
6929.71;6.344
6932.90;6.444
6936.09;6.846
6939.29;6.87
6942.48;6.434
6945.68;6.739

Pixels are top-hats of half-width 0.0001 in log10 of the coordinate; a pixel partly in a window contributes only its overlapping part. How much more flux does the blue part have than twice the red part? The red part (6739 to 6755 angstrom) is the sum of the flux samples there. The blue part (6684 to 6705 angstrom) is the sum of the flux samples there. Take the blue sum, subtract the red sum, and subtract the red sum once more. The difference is -17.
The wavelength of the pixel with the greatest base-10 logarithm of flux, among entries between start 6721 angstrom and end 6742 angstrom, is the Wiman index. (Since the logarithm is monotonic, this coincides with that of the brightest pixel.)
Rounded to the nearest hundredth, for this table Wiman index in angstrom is 6731.55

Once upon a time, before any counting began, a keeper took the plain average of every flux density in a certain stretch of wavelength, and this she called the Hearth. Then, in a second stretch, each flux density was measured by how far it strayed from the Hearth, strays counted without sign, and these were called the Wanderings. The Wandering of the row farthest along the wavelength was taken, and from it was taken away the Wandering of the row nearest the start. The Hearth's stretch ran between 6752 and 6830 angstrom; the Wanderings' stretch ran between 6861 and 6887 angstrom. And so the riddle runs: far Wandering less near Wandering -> 0.1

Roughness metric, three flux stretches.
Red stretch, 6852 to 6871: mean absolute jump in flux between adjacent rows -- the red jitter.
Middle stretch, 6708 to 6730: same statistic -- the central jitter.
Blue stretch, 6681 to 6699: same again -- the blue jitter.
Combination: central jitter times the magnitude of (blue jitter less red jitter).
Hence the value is 0.13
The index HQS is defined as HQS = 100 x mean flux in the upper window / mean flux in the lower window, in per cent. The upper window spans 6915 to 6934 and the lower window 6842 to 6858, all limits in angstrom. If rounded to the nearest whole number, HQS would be 98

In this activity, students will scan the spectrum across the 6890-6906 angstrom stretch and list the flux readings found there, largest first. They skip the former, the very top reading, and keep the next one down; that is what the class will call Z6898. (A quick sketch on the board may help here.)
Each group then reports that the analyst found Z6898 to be 6.902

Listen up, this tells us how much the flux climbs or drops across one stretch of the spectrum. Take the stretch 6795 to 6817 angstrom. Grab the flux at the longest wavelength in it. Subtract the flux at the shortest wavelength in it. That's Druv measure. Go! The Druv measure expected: 0.3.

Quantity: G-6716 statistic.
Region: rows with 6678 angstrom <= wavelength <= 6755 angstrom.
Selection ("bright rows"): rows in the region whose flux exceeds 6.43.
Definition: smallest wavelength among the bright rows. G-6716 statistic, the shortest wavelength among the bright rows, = 6682.13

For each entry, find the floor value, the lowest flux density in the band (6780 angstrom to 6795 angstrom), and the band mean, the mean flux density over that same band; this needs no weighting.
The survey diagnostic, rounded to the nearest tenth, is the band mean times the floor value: 40.6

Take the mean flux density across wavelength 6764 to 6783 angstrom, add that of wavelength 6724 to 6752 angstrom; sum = 13.8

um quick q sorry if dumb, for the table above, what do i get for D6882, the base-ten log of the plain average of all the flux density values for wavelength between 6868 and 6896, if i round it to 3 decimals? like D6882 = 0.826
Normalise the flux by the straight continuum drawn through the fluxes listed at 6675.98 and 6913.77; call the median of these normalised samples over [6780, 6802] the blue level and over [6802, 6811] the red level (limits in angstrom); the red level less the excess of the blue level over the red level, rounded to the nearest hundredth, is 1.01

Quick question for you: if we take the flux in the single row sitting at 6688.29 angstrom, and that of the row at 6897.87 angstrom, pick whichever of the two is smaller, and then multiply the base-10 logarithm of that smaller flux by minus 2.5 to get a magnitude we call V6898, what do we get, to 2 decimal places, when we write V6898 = -2.01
